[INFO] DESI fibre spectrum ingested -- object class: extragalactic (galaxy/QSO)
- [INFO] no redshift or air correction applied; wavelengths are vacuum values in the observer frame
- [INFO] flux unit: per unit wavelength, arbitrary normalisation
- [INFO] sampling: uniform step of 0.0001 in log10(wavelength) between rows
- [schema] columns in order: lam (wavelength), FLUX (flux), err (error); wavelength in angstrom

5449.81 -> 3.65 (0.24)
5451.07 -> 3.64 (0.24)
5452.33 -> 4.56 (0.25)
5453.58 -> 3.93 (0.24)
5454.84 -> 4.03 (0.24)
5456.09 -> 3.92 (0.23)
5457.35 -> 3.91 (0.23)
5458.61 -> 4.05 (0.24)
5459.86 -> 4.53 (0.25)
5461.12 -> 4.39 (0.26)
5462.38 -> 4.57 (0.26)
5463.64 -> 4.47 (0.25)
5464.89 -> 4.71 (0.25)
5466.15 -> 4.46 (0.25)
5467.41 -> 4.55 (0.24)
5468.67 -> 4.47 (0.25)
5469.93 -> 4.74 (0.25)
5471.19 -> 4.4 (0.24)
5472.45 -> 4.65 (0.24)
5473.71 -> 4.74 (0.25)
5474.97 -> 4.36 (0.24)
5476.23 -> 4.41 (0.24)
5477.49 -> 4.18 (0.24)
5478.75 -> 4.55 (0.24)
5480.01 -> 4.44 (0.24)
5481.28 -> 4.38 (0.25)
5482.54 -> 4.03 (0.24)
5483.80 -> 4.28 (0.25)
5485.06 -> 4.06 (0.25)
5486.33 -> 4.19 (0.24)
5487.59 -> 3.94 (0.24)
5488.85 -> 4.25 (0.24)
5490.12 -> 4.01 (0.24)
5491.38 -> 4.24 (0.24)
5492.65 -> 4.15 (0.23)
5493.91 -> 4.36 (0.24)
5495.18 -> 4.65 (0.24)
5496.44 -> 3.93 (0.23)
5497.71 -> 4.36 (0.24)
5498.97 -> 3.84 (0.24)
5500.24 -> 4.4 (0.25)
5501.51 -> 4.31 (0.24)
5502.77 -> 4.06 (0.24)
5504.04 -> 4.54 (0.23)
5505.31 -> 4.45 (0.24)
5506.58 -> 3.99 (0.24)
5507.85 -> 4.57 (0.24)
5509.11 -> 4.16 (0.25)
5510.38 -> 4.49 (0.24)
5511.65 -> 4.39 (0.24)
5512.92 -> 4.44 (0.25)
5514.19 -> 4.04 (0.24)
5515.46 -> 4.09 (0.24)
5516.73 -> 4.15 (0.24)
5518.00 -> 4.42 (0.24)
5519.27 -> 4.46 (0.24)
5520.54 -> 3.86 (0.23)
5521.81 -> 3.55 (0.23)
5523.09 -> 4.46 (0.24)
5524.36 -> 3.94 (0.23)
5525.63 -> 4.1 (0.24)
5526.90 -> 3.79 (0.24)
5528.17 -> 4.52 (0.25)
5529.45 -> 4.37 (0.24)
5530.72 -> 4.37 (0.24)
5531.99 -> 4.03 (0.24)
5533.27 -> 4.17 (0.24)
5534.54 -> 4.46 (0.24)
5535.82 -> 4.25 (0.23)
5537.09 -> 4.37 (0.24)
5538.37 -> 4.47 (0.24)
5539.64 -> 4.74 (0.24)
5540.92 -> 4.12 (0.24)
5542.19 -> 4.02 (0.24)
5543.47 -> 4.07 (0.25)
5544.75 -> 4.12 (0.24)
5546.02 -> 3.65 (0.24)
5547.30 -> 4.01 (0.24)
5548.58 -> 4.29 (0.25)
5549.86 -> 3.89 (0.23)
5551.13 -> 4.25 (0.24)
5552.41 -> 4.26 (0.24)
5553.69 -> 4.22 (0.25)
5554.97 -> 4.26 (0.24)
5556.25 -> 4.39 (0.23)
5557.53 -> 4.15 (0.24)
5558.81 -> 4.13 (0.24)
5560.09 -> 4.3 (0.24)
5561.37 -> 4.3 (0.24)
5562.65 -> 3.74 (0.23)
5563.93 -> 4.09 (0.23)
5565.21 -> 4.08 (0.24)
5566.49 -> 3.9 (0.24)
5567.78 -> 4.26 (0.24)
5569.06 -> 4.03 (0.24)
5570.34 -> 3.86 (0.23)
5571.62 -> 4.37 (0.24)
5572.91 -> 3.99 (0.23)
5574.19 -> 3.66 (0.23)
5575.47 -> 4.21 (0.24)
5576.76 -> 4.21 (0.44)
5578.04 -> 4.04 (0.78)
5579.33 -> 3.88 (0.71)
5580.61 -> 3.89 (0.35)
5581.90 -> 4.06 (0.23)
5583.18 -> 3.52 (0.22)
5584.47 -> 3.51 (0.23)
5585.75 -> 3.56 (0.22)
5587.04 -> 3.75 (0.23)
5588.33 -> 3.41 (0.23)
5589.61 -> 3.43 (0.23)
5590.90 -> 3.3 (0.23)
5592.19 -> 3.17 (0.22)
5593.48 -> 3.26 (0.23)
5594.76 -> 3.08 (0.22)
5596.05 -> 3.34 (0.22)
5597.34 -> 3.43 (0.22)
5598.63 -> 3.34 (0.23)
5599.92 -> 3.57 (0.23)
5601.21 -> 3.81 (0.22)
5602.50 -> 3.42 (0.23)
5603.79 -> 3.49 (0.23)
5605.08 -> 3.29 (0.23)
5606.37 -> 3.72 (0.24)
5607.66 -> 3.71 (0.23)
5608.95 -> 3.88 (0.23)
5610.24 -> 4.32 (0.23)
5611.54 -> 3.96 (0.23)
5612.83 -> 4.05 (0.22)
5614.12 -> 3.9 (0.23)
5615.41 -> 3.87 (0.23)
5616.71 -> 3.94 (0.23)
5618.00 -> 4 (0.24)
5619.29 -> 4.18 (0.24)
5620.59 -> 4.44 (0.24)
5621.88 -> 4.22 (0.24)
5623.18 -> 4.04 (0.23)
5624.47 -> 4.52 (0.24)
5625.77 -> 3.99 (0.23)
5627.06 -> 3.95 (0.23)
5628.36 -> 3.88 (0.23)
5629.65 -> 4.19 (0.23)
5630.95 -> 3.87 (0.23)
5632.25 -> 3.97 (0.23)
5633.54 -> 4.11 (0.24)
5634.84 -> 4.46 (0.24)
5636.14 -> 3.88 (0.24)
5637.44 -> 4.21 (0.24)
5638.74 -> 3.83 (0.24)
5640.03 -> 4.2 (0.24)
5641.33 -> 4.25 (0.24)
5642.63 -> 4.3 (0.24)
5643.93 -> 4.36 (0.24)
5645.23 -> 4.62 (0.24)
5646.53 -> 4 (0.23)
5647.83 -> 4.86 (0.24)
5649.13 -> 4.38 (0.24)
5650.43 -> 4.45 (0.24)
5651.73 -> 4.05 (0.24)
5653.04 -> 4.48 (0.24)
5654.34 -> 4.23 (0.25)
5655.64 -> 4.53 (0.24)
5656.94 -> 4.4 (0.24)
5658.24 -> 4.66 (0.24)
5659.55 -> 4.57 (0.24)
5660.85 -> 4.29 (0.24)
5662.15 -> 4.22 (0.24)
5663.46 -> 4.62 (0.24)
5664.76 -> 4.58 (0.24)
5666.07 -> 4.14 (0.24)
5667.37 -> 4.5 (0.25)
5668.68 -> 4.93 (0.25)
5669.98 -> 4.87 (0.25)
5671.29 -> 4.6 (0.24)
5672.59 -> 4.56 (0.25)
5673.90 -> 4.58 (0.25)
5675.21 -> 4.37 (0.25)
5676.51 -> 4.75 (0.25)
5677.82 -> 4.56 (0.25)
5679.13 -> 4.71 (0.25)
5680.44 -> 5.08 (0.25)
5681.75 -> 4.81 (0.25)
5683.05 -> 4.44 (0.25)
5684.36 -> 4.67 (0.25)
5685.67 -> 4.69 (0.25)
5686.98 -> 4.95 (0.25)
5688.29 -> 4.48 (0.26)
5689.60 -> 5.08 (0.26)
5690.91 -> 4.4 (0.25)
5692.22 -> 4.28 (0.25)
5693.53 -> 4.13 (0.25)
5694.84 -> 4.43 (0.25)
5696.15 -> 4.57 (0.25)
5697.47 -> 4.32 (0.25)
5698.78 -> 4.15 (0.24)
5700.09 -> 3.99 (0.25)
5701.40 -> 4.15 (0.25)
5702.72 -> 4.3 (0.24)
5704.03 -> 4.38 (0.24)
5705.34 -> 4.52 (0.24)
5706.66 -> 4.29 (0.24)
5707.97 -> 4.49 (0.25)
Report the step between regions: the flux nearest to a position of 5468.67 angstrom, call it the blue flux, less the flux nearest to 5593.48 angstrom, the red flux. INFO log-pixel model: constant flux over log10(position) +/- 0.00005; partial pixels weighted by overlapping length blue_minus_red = 1.2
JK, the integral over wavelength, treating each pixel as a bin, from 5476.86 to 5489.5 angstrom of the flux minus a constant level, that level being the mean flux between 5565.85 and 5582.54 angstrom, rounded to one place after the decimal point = 2.6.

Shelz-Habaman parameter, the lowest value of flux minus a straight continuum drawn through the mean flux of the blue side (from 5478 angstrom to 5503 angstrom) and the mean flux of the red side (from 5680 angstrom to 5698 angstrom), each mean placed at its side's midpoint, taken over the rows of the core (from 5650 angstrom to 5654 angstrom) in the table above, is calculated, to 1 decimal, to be -0.5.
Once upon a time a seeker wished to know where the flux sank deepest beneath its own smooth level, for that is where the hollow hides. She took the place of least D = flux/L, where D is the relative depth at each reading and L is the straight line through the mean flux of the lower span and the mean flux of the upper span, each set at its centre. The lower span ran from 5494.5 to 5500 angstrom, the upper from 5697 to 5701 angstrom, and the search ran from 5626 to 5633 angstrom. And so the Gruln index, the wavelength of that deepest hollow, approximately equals 5630.95 angstrom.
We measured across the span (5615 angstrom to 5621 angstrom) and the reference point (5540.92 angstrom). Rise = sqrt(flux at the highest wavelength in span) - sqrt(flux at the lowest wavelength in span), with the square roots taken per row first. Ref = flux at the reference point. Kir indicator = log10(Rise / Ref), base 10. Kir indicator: -1.47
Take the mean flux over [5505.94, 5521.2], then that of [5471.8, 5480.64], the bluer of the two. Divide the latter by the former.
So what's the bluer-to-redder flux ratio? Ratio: 1.05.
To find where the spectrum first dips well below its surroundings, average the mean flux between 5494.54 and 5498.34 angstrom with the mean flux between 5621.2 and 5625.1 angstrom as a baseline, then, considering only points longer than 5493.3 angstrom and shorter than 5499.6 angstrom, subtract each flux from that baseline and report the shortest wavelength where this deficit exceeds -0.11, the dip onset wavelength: 5493.91 angstrom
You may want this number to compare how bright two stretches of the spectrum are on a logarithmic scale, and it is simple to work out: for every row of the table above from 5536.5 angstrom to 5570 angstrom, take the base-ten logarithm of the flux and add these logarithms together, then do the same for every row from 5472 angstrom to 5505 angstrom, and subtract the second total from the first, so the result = -0.33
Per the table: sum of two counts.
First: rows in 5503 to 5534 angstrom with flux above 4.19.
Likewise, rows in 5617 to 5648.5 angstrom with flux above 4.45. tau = 16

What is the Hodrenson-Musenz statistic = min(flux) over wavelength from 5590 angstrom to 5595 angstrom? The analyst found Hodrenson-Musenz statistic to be 3.08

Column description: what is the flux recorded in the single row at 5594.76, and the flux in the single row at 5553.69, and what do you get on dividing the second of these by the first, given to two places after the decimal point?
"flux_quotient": 1.37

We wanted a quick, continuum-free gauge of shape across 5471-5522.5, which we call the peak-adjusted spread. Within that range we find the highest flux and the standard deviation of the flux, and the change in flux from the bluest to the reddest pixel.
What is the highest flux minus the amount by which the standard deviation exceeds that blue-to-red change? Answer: 3.64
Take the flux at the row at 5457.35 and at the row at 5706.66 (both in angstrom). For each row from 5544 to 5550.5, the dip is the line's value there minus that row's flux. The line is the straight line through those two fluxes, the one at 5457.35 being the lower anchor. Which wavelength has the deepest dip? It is 5546.02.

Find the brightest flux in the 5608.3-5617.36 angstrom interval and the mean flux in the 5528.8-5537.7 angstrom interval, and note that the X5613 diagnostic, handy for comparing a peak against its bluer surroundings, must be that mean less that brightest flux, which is 0.0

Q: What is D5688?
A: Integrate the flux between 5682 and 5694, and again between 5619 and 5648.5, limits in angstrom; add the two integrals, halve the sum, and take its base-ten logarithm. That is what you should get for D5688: 1.95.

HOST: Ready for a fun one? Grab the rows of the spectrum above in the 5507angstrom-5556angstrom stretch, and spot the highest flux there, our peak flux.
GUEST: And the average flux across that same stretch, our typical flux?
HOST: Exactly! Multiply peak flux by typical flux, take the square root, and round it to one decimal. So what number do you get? 4.5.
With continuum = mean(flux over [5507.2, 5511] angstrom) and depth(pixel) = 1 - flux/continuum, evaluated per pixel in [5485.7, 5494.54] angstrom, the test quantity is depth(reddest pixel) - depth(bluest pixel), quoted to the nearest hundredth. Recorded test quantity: -0.04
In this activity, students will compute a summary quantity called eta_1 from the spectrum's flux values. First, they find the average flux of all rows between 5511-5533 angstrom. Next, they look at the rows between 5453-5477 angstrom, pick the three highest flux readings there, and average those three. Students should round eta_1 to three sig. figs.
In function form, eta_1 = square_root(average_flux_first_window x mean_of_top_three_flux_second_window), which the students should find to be 4.44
